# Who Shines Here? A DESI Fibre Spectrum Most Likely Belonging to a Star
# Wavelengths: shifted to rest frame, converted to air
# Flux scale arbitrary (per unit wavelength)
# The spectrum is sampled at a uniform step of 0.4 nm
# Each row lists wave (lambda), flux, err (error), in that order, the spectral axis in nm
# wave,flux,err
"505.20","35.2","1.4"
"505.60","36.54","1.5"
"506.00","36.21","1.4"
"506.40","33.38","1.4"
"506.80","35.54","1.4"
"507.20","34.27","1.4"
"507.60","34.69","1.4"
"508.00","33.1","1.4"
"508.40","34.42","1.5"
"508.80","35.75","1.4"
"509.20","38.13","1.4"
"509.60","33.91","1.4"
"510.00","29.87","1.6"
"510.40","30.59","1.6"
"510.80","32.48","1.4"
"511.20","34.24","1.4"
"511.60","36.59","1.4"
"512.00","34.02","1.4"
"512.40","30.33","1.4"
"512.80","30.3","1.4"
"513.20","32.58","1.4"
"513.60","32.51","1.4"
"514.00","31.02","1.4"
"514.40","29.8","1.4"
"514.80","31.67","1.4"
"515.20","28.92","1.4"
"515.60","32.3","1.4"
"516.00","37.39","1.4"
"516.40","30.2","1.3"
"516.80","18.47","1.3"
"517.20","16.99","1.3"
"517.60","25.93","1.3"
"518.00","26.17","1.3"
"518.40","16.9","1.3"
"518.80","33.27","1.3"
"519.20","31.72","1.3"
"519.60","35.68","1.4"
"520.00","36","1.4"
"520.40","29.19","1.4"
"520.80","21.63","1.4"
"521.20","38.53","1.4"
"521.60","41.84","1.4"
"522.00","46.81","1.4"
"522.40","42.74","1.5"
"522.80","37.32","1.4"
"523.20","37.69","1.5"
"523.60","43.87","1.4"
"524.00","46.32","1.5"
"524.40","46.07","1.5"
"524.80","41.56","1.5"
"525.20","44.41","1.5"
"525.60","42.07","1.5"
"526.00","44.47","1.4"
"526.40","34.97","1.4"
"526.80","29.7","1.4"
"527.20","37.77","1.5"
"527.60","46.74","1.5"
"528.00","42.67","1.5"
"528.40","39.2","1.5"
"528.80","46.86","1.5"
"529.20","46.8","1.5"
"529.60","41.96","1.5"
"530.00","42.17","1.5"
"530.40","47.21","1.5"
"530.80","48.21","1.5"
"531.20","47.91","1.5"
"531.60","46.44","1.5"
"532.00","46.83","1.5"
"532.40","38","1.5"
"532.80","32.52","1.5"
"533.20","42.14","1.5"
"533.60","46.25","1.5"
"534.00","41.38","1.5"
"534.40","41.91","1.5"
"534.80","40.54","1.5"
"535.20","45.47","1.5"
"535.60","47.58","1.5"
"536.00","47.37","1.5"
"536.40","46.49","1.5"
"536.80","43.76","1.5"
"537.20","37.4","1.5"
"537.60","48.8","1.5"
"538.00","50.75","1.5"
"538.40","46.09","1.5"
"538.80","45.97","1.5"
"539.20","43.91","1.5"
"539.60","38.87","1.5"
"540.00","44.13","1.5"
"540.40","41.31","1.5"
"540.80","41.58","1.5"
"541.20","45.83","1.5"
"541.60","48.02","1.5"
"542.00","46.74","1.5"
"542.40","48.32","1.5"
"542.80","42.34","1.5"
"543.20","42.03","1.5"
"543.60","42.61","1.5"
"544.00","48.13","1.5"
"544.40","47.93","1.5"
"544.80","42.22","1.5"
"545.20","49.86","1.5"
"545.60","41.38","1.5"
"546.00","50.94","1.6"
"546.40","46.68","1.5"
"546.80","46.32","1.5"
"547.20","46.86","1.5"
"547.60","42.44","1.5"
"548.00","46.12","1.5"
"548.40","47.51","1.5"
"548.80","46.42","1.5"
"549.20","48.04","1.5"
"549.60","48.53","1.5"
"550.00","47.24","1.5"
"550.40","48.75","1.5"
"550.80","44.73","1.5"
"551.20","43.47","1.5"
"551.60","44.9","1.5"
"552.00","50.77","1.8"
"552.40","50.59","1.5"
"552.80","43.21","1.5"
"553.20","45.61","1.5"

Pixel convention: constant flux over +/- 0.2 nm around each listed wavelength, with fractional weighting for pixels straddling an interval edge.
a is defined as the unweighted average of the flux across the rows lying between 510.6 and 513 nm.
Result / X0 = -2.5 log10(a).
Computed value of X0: -3.80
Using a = 33.0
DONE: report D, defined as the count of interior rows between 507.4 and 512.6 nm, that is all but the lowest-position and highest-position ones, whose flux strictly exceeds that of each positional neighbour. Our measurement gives 2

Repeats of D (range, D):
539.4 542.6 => 2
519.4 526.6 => 5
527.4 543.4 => 10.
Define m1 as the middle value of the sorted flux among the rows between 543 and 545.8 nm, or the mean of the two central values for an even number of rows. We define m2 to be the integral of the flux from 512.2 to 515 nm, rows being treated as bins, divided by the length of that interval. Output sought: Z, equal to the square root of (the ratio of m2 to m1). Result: 0.86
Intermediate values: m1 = 43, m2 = 31.2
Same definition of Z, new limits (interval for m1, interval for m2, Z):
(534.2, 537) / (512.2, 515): 0.83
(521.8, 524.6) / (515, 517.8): 0.79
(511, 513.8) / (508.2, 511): 1.02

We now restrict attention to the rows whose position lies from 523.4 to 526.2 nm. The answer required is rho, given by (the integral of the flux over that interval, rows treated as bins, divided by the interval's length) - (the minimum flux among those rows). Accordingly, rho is 3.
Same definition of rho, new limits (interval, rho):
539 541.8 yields 5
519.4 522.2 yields 14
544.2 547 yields 5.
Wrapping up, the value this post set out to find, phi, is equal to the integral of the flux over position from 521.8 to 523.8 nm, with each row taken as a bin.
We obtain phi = 83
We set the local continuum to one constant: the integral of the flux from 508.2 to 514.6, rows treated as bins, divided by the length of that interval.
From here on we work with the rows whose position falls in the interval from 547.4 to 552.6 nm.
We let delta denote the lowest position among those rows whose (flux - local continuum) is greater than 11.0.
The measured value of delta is 548.00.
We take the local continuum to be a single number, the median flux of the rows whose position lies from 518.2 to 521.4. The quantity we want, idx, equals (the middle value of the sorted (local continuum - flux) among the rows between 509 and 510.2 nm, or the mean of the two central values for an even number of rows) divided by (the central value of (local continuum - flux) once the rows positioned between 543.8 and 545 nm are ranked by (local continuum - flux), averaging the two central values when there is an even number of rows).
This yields 0.09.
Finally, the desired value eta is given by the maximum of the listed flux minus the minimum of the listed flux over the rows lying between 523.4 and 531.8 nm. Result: 19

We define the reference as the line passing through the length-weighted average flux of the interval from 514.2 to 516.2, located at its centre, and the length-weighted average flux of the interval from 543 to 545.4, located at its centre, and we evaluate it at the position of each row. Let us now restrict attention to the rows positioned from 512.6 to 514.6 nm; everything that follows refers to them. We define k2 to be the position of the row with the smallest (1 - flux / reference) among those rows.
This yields 513.20 nm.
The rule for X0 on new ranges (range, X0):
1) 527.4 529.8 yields -4.11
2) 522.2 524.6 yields -4.07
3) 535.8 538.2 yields -4.15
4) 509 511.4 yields -3.80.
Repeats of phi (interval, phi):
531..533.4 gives 102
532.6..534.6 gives 82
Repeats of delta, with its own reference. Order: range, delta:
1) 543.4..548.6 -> 544.00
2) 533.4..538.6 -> 533.60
